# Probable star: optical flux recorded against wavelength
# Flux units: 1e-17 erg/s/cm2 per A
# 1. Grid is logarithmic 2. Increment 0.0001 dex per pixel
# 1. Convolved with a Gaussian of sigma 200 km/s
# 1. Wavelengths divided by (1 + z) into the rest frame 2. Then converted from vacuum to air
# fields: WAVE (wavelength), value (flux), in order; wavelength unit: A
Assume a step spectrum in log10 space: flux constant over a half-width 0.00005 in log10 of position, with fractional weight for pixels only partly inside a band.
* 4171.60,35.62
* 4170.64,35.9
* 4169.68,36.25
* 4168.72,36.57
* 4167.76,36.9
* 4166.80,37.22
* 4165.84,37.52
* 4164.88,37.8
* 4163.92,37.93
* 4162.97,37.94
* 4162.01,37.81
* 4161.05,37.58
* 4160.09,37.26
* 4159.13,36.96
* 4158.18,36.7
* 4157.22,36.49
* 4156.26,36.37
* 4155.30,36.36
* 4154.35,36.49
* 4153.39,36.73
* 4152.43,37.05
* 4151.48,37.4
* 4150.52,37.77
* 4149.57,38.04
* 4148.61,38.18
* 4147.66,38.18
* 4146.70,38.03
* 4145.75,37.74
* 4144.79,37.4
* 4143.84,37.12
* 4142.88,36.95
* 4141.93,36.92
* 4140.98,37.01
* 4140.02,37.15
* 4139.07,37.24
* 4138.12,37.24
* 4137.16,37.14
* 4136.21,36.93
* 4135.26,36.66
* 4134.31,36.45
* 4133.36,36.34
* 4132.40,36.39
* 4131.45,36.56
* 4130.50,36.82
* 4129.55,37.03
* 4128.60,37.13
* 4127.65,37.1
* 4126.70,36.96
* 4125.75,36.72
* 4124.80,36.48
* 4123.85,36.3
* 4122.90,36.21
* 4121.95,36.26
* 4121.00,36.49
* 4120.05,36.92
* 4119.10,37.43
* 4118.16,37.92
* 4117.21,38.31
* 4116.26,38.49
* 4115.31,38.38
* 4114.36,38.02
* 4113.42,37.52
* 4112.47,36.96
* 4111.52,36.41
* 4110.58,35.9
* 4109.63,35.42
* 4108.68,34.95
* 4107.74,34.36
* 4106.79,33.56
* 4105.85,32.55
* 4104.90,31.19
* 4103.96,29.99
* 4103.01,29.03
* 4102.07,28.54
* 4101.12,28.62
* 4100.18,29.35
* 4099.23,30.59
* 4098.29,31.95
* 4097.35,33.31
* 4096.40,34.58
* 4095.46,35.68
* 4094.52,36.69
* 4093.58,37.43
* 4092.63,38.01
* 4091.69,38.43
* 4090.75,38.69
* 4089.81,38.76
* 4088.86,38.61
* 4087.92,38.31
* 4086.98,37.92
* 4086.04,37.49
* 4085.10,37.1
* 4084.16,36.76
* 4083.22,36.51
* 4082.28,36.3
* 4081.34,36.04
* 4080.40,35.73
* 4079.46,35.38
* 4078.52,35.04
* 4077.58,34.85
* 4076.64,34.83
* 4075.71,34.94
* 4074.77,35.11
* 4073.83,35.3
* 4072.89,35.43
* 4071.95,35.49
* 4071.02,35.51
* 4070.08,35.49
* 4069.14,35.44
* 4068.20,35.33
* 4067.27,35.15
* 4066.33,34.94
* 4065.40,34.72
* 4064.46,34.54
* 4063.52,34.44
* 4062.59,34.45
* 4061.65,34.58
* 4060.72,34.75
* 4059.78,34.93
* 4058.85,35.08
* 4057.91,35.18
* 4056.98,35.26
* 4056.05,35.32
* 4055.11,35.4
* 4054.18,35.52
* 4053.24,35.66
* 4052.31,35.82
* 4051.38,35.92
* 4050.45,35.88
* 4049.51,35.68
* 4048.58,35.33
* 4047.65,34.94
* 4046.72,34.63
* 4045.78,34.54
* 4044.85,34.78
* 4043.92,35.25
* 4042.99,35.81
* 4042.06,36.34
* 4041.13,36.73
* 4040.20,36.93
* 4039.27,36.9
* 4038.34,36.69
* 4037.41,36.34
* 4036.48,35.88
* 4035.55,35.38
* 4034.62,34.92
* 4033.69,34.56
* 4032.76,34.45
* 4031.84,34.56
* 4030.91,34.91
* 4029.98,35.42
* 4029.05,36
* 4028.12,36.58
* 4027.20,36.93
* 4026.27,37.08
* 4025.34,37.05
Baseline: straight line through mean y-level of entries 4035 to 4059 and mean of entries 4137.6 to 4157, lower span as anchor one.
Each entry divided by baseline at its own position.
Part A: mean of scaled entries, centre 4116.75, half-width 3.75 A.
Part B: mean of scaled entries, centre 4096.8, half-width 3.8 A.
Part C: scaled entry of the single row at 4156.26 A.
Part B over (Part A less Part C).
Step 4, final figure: 16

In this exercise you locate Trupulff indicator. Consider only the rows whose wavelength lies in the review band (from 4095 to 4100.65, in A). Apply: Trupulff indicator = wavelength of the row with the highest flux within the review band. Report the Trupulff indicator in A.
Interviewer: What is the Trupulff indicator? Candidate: 4095.46 A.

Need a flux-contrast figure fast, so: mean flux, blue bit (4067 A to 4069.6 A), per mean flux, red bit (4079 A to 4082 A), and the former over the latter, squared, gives 0.98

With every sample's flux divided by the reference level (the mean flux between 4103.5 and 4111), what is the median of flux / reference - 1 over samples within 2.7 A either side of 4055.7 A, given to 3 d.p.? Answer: 0.056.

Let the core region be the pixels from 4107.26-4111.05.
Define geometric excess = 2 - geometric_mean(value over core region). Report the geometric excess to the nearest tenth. -33.2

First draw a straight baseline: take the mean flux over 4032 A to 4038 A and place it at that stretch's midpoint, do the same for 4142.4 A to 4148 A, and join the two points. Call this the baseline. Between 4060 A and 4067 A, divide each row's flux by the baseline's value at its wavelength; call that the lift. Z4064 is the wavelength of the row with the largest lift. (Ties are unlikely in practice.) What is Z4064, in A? 4066.33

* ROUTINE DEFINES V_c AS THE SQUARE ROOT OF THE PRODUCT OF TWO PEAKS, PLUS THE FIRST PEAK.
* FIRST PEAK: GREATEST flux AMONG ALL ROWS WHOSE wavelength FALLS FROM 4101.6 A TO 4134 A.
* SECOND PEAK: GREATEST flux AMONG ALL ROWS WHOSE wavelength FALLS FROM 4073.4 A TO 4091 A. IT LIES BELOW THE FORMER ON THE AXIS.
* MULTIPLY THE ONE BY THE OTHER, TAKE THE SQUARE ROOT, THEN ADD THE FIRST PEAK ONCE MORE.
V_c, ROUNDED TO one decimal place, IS 77.1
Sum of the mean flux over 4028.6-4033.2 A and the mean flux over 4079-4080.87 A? 70.6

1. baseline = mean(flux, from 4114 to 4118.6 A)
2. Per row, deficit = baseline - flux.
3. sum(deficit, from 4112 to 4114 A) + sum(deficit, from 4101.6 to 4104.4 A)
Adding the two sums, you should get 29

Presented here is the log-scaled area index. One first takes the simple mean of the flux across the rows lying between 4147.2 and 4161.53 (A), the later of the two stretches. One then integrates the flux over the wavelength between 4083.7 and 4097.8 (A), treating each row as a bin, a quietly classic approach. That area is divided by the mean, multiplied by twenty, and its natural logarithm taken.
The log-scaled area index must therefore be 5.64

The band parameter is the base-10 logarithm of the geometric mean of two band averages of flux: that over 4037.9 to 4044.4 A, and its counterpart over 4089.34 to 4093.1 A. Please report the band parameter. 1.57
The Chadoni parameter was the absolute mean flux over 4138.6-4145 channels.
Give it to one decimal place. 37.1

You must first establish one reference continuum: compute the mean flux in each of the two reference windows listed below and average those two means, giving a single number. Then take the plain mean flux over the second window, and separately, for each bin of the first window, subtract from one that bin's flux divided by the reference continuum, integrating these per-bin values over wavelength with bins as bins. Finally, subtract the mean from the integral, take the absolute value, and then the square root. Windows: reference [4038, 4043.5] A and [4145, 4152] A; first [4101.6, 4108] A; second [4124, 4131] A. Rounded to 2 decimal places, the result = 5.99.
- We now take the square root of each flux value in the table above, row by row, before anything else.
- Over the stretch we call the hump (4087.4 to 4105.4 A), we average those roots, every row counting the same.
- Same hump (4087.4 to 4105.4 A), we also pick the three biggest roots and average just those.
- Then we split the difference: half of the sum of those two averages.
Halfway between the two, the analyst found 6.02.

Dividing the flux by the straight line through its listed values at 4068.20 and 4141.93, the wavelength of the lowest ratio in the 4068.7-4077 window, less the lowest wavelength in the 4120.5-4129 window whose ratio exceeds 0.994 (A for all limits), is -44.4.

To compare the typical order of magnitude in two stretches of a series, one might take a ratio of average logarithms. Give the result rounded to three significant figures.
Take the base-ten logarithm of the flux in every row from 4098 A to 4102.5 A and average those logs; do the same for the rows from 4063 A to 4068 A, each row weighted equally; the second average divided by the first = 1.05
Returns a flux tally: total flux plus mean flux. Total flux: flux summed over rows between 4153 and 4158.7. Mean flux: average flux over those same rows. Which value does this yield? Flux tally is 256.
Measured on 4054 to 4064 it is 420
